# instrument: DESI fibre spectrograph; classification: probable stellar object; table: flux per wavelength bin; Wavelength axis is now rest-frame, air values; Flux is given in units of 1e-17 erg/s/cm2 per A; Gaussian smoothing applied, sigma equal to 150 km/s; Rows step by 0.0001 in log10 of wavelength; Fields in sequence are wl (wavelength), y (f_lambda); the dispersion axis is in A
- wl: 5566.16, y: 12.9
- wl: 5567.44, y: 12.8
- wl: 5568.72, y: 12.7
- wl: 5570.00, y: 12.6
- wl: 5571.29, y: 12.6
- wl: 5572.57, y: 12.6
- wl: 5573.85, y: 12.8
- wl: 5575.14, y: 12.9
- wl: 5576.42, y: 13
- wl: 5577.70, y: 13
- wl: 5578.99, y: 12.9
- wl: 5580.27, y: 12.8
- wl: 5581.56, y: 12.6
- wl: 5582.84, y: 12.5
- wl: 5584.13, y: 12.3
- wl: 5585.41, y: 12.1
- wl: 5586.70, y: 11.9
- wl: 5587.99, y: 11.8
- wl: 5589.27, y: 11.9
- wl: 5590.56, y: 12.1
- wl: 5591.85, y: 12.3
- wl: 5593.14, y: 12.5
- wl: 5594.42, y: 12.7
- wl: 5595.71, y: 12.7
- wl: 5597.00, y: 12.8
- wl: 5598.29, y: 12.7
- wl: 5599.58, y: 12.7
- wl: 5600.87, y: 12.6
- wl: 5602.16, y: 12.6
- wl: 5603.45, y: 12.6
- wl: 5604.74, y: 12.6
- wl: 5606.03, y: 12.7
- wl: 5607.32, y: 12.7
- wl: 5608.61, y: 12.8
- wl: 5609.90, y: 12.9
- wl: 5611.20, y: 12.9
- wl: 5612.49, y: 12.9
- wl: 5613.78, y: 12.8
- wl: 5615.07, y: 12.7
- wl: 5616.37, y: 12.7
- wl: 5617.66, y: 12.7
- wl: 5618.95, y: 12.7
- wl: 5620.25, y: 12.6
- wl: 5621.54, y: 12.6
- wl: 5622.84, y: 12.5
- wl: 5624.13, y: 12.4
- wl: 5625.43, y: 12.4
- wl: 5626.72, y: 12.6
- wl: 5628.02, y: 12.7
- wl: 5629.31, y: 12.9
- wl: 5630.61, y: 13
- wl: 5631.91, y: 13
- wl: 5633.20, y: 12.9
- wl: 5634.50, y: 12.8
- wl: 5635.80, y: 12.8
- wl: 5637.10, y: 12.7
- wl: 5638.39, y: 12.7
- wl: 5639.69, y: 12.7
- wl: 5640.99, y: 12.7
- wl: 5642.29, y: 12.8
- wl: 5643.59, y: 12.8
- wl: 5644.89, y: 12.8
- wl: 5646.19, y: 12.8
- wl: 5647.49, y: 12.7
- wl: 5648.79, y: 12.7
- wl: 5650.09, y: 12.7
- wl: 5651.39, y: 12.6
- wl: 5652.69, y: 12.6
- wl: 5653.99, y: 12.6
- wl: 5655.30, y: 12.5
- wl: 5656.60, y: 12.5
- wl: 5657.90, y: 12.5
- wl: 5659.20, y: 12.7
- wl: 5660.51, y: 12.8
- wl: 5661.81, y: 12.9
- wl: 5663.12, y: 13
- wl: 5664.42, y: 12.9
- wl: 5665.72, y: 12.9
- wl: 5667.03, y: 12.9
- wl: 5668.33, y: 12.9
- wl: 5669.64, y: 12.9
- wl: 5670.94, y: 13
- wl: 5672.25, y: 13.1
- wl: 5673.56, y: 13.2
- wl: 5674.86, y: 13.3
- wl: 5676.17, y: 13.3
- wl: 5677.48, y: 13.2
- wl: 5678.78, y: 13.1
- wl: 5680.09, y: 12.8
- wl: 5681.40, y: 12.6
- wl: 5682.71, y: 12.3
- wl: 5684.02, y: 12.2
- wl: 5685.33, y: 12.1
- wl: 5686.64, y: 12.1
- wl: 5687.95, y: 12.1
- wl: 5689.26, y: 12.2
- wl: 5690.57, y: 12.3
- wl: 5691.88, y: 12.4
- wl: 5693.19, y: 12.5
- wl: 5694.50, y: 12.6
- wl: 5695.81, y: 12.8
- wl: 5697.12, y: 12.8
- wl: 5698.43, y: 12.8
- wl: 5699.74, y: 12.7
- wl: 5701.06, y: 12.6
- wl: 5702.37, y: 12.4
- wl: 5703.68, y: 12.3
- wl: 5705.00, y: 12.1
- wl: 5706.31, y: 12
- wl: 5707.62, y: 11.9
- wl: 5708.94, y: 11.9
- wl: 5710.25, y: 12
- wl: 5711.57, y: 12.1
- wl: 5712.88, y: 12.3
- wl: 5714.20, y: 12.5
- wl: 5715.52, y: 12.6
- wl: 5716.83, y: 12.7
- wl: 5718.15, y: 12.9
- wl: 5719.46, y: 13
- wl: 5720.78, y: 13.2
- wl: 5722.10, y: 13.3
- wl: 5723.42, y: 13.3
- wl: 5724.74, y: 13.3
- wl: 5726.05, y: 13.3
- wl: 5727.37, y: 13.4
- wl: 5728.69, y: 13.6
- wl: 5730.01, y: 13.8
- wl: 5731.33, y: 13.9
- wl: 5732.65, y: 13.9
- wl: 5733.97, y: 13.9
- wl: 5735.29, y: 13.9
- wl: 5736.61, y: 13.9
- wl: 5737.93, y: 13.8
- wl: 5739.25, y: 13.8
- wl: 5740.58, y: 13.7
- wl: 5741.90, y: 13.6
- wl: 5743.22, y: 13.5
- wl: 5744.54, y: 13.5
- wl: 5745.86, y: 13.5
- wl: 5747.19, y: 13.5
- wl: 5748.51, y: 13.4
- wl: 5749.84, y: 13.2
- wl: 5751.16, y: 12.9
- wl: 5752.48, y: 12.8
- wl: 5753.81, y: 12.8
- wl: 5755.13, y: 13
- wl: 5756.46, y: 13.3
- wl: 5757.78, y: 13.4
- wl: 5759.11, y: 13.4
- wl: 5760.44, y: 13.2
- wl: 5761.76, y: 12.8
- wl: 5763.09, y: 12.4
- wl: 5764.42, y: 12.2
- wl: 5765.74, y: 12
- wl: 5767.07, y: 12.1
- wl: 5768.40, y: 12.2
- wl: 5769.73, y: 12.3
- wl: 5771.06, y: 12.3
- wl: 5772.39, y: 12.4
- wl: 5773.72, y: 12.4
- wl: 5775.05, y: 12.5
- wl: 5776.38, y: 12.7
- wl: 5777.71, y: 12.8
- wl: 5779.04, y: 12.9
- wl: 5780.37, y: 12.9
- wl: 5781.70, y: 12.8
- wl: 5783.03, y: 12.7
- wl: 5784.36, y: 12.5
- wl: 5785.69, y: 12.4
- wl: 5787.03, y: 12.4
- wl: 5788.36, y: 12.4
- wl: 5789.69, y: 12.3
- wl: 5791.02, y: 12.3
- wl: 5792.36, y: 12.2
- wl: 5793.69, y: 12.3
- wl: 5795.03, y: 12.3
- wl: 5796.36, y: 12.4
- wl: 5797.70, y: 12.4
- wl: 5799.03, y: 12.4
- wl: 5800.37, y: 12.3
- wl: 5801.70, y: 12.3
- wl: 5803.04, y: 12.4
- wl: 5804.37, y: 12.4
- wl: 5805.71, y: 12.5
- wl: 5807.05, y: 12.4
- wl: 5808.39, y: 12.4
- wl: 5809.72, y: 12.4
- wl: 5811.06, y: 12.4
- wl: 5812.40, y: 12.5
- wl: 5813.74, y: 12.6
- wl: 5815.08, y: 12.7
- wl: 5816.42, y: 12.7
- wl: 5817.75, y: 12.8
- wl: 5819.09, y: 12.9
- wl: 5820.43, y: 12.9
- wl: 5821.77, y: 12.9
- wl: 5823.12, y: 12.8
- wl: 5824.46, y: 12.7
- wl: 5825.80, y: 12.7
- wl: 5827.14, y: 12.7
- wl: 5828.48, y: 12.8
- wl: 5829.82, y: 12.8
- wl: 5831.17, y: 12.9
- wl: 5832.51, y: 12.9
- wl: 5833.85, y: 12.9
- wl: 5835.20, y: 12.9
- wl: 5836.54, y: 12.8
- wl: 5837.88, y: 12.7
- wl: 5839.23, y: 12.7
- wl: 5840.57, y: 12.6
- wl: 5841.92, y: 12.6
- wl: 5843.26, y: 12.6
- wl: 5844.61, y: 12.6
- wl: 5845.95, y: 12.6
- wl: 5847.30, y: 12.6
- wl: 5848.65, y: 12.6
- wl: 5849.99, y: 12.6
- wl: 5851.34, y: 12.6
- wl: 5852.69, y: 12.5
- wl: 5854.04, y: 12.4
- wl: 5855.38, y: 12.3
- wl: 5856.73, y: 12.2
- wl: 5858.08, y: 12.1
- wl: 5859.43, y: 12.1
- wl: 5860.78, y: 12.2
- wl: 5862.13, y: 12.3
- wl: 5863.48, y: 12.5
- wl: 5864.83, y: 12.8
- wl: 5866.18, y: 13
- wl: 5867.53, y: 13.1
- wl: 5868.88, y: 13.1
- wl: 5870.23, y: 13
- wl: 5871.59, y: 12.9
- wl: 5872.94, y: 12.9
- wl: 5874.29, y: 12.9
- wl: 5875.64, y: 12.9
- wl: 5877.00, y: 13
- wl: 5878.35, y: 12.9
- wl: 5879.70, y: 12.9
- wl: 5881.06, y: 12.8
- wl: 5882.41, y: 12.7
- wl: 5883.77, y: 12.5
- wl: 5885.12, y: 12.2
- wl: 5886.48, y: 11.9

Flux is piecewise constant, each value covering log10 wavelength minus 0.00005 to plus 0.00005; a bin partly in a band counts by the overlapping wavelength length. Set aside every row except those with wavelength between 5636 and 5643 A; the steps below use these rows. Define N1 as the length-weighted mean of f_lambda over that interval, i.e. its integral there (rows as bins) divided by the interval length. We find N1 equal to 12.7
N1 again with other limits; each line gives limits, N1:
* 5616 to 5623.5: 12.6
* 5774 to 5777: 12.6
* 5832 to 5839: 12.8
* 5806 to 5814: 12.4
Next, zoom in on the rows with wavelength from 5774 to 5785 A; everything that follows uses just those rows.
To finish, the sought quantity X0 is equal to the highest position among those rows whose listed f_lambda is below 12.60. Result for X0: 5784.36 A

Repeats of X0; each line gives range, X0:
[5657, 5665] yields 5657.90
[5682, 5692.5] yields 5691.88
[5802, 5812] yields 5811.06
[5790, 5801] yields 5800.37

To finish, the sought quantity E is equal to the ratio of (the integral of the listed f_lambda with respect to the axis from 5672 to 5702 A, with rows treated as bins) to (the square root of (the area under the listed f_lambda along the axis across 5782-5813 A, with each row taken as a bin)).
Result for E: 19.4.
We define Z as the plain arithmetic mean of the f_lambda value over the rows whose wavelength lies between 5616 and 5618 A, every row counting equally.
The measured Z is 12.7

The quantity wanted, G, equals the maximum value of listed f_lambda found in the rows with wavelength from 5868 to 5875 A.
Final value 13.1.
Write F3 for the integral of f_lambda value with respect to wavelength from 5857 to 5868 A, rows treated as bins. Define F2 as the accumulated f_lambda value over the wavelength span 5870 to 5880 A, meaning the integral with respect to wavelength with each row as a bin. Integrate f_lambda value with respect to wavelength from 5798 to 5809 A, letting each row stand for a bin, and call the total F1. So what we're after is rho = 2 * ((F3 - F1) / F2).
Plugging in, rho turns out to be 0.017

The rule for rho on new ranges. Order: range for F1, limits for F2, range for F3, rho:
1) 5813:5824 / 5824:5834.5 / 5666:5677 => 0.046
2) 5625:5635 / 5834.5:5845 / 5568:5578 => -0.004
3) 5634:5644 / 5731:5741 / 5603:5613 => 0.002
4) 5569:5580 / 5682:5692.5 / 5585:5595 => -0.299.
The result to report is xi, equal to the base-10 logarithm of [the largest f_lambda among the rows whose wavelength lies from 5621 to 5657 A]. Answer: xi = 1.11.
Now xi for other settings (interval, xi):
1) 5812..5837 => 1.11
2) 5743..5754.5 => 1.13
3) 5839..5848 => 1.10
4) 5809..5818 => 1.11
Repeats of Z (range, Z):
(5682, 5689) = 12.2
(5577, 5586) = 12.6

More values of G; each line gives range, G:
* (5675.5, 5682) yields 13.3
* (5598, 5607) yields 12.7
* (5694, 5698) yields 12.8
